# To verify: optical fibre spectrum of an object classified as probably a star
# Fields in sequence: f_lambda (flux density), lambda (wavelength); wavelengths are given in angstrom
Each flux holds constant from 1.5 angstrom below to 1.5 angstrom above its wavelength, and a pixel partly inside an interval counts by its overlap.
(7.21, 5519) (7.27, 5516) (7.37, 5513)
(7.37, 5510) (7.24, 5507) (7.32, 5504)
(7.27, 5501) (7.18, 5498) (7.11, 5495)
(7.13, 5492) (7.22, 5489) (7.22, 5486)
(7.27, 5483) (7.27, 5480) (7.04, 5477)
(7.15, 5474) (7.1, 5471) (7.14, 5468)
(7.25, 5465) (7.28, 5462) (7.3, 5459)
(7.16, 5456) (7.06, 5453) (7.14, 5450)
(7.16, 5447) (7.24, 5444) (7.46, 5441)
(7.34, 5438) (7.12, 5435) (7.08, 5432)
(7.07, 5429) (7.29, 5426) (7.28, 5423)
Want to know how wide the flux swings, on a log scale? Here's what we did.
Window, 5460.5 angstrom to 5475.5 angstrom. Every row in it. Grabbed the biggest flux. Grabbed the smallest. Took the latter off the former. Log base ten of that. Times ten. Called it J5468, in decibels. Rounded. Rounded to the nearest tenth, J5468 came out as -7.4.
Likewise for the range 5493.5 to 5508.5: -6.8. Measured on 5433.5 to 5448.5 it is -4.7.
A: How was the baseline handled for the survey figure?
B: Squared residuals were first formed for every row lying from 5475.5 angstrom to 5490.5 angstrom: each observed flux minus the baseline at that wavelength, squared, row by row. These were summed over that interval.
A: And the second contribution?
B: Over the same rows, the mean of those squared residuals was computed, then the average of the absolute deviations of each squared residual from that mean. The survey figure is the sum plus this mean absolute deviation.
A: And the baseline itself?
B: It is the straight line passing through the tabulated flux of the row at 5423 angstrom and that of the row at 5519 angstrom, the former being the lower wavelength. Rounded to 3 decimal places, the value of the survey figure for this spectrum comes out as 0.055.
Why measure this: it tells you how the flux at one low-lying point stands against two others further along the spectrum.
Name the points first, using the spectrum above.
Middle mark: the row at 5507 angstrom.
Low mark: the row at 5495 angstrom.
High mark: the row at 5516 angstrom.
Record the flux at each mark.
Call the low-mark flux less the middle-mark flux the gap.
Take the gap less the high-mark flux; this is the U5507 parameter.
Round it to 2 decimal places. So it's -7.40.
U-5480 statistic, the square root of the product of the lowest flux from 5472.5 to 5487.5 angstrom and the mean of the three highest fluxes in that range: 7.146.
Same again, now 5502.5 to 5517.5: 7.296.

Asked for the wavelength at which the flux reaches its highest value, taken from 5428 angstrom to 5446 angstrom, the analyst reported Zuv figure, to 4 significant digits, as 5441 angstrom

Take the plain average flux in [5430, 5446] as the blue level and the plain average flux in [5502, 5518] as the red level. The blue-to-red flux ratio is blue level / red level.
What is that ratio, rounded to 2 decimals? 0.99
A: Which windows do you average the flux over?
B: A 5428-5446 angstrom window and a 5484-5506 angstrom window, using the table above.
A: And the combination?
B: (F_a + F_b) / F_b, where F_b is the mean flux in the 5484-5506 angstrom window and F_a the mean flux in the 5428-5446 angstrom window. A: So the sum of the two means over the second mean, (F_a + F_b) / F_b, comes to 2.00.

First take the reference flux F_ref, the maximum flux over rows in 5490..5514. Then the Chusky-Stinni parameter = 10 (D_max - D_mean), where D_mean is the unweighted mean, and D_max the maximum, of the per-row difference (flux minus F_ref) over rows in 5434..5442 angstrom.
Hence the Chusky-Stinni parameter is 1.5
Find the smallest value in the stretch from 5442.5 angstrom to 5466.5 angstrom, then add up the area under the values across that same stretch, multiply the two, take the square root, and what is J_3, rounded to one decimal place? 34.9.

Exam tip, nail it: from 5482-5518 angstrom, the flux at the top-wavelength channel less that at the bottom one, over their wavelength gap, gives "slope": 0.000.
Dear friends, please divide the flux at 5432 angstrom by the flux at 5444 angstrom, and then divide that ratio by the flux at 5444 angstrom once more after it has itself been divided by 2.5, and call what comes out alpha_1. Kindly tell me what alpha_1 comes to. 0.338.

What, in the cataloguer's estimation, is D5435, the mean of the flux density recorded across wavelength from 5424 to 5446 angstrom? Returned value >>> 7.23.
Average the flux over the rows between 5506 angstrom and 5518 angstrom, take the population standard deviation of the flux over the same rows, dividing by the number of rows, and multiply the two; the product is 0.43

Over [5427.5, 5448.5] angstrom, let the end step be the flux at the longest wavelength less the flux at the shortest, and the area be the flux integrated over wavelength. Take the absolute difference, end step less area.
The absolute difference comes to 151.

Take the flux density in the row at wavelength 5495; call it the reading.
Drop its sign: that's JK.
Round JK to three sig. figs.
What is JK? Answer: 7.11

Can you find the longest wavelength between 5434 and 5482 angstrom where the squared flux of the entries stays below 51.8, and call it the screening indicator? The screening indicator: 5477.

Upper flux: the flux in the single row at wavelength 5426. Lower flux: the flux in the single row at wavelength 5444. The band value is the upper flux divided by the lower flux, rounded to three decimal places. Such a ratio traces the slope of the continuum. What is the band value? 1.007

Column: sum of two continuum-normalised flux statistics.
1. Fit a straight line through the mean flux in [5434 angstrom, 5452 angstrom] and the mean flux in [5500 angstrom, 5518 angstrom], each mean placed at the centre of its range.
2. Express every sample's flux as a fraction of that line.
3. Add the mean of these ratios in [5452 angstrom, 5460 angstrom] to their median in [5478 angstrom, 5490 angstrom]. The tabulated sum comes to 1.98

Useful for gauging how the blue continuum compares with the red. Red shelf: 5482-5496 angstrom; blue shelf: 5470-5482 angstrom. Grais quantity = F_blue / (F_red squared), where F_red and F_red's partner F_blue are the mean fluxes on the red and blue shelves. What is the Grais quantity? 0.138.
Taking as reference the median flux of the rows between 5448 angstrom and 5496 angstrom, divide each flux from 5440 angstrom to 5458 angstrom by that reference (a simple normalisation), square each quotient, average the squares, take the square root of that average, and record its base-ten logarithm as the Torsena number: 0.0030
